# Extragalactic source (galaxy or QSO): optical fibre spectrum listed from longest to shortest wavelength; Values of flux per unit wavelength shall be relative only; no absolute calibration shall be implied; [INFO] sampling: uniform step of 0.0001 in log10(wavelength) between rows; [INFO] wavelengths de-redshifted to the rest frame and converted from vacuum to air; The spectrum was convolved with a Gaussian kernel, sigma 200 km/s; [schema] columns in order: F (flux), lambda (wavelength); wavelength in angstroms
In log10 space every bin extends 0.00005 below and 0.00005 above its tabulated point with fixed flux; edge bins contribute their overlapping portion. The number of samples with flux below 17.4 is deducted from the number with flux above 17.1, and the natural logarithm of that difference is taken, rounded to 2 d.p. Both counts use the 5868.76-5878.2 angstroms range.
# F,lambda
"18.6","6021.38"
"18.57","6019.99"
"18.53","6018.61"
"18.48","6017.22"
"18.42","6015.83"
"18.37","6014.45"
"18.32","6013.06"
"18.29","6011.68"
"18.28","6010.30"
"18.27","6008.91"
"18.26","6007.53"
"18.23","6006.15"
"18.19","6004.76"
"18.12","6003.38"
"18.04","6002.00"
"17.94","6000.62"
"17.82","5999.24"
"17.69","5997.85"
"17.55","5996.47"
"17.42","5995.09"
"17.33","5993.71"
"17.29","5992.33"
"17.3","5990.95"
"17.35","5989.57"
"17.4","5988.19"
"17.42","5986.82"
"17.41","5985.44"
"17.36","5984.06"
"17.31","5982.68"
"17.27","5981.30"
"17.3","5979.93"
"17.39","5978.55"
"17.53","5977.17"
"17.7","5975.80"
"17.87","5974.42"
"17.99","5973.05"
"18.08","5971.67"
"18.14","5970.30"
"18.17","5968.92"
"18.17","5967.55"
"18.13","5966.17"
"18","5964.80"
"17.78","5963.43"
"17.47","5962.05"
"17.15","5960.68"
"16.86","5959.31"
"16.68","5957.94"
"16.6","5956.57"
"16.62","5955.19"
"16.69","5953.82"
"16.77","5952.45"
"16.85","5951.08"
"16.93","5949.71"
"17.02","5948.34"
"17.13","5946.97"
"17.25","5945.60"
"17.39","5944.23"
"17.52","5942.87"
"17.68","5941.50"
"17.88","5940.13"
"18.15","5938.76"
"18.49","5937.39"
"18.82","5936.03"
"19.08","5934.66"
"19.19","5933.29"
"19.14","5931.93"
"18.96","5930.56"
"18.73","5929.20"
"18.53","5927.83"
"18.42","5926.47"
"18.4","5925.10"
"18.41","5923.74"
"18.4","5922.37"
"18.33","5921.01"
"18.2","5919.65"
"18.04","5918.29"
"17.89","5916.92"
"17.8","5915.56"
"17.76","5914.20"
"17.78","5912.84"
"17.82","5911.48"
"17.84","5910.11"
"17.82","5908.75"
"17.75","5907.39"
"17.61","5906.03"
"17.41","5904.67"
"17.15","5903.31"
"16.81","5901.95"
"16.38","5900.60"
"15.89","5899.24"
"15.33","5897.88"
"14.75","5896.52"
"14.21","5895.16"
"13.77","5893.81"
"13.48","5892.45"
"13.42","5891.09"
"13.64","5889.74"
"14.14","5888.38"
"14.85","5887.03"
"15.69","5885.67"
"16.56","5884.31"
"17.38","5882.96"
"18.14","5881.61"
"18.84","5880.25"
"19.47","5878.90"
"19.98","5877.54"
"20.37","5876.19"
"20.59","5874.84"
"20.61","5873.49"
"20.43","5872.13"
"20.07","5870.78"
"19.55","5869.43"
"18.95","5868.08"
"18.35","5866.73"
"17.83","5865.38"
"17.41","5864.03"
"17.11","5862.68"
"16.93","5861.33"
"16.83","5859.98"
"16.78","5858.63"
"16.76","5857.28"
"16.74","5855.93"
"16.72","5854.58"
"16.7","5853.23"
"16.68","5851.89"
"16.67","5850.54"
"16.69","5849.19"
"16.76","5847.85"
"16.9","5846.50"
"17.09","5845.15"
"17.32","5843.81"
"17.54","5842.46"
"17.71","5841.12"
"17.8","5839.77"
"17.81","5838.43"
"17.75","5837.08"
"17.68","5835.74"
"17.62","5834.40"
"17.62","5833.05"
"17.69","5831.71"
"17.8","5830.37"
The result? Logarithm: 1.95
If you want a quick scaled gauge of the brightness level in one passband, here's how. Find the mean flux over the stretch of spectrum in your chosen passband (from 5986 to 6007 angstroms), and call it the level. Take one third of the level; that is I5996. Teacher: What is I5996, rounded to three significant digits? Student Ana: 5.89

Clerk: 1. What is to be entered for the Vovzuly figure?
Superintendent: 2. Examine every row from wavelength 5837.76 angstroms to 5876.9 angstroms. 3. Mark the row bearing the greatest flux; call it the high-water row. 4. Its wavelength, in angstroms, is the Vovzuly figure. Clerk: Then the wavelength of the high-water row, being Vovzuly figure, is 5873.49 angstroms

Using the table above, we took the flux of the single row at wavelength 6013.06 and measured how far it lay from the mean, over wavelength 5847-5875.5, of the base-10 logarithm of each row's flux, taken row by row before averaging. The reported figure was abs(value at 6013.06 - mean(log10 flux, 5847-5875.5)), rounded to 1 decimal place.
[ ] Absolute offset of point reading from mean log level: 17.1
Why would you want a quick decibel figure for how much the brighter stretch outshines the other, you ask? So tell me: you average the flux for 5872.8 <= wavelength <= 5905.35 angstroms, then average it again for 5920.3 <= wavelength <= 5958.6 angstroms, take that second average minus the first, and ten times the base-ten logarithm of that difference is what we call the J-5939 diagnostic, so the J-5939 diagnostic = 1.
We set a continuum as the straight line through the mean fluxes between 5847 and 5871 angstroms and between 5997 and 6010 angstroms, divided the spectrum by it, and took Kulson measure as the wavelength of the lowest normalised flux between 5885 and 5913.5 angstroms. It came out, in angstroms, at 5891.09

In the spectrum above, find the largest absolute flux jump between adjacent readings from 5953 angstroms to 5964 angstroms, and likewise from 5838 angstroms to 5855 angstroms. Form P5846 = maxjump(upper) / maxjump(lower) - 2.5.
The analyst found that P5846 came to -1.1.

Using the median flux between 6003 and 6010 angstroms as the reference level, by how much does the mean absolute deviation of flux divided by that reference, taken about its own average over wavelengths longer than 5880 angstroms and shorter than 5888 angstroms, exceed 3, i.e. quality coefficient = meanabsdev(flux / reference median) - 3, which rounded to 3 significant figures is -2.93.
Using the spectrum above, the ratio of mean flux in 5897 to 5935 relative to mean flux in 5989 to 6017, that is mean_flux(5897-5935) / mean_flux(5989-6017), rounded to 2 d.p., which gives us 1.00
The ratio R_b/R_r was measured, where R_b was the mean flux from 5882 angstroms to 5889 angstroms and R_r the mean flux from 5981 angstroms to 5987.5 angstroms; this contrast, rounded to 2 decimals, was 0.91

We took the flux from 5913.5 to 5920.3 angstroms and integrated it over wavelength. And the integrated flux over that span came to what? 122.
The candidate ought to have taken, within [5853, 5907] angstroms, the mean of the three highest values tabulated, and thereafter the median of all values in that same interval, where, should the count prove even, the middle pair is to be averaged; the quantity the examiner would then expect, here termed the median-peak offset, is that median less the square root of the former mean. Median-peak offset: 12.3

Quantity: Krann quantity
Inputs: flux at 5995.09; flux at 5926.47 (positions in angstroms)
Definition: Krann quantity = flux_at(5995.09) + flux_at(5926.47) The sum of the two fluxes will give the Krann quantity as 35.8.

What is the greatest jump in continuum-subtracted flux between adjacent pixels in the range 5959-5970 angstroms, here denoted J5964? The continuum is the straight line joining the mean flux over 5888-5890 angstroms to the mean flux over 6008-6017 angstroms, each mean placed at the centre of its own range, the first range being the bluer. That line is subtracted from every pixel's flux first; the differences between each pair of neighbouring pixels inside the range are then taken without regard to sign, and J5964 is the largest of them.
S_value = 0.27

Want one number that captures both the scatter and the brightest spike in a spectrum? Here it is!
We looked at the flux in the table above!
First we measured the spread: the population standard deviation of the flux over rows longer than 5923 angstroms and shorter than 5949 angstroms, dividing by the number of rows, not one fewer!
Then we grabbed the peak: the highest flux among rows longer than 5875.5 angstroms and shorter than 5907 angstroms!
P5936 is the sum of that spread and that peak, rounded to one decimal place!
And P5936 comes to 21.1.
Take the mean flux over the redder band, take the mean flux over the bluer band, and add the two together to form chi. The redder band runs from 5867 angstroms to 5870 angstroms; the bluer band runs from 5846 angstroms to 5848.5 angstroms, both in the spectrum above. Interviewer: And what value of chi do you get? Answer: 36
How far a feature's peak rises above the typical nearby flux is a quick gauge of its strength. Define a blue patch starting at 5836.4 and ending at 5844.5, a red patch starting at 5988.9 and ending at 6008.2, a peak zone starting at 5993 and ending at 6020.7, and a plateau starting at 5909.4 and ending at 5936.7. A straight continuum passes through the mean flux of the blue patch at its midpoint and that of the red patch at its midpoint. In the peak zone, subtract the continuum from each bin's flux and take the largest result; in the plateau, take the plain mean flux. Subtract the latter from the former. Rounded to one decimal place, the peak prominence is -17.6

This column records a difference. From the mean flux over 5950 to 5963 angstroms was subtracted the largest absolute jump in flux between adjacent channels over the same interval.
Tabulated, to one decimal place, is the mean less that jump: 16.5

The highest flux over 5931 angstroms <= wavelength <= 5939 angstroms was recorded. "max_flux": 19.19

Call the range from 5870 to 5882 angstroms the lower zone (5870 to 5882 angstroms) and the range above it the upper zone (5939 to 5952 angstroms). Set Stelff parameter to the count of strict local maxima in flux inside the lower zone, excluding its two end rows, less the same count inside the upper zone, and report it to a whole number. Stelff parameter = 1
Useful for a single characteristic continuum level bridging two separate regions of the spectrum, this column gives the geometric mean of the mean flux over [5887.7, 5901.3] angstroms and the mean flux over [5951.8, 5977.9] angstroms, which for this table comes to 15.9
